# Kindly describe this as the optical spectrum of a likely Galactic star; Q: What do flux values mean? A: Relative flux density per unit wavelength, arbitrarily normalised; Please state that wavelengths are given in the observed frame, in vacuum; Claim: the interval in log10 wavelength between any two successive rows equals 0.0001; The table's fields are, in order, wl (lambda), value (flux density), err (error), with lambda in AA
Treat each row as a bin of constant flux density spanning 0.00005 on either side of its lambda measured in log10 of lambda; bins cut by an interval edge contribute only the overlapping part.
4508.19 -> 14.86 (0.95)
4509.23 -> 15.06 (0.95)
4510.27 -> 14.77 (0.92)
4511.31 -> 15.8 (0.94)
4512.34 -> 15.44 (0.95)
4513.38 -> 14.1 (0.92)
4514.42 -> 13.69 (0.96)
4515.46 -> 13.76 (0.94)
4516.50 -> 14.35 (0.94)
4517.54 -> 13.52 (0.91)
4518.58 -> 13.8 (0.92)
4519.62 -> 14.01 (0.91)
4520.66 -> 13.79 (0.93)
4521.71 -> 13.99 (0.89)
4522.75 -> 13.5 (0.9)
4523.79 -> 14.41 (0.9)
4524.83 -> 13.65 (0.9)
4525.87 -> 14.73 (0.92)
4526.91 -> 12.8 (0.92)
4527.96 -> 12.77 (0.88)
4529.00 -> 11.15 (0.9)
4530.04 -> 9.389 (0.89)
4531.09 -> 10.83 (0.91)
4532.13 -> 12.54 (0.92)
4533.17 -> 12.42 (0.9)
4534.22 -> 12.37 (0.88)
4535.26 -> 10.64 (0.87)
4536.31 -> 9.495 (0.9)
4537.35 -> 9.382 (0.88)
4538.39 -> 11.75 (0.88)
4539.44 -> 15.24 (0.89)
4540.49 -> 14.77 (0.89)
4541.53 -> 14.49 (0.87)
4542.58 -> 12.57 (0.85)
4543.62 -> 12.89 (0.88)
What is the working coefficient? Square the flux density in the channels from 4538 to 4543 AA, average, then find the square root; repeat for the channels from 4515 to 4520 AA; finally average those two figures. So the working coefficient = 13.9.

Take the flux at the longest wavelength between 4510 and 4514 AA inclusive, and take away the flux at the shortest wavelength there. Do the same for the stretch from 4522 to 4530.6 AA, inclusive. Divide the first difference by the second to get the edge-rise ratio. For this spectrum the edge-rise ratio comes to 0.16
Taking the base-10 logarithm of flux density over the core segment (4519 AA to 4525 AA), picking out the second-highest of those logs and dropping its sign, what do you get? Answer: 1.15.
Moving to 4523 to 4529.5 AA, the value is 1.16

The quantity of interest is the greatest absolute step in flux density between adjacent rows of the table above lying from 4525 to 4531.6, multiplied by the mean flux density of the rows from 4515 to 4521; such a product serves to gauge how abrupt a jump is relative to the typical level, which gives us 26.8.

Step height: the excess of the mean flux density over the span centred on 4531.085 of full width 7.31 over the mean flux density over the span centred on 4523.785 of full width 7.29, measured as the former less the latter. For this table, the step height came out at -2.2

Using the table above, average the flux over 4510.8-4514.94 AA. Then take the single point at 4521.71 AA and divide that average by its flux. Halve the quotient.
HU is 0.53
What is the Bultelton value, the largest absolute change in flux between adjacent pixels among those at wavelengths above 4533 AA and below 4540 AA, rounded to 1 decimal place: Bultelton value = 3.5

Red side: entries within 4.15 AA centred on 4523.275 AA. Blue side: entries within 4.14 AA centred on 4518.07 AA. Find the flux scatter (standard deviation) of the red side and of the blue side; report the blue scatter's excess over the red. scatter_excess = -0.05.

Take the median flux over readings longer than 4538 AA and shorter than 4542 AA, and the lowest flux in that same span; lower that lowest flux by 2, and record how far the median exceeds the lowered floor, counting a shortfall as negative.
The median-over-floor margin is 4.9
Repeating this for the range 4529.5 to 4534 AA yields 4.2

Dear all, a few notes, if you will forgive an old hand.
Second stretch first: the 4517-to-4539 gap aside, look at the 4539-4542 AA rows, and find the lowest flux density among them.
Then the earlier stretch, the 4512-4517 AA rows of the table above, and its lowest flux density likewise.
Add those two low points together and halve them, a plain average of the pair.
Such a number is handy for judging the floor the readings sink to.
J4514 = 14.1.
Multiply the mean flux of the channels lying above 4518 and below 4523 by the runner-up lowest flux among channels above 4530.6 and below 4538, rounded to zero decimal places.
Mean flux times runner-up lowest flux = 131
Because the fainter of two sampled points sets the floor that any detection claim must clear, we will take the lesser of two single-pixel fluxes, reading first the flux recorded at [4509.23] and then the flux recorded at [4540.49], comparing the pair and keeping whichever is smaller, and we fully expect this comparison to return 14.8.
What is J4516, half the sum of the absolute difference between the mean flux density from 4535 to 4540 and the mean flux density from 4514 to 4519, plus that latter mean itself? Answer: 8.2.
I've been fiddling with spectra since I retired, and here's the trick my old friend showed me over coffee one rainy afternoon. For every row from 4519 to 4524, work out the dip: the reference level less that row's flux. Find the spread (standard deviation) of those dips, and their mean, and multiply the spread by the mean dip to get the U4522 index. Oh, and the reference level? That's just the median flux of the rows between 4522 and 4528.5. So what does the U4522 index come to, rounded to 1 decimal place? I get -0.1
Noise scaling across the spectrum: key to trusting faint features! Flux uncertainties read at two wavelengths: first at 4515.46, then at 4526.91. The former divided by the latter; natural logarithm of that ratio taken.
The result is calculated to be 0.022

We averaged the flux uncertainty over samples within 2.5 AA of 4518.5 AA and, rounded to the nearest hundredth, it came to 0.92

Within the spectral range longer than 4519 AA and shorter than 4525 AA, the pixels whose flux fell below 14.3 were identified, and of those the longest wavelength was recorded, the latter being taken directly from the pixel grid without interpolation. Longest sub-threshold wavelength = 4524.83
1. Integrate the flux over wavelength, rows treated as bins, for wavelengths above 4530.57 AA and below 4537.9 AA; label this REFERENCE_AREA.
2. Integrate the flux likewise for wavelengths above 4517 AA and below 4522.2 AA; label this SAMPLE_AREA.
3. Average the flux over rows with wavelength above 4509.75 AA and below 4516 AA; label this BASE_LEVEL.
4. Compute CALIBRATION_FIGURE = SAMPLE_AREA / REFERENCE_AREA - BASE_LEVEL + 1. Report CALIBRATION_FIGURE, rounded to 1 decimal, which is -12.7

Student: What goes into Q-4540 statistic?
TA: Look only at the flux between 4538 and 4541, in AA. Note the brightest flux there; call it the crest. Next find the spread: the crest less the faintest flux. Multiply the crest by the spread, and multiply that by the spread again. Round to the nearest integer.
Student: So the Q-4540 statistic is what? 186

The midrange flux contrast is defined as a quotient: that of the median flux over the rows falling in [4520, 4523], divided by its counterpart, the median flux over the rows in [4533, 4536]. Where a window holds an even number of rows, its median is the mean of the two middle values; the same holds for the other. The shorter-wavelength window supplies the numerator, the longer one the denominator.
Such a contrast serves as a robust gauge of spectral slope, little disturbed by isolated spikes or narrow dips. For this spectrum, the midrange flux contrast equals 1.11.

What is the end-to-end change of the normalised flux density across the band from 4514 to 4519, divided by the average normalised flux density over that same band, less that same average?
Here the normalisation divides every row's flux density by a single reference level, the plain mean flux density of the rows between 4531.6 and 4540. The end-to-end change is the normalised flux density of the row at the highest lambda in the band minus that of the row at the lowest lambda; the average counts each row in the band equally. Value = -1.17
